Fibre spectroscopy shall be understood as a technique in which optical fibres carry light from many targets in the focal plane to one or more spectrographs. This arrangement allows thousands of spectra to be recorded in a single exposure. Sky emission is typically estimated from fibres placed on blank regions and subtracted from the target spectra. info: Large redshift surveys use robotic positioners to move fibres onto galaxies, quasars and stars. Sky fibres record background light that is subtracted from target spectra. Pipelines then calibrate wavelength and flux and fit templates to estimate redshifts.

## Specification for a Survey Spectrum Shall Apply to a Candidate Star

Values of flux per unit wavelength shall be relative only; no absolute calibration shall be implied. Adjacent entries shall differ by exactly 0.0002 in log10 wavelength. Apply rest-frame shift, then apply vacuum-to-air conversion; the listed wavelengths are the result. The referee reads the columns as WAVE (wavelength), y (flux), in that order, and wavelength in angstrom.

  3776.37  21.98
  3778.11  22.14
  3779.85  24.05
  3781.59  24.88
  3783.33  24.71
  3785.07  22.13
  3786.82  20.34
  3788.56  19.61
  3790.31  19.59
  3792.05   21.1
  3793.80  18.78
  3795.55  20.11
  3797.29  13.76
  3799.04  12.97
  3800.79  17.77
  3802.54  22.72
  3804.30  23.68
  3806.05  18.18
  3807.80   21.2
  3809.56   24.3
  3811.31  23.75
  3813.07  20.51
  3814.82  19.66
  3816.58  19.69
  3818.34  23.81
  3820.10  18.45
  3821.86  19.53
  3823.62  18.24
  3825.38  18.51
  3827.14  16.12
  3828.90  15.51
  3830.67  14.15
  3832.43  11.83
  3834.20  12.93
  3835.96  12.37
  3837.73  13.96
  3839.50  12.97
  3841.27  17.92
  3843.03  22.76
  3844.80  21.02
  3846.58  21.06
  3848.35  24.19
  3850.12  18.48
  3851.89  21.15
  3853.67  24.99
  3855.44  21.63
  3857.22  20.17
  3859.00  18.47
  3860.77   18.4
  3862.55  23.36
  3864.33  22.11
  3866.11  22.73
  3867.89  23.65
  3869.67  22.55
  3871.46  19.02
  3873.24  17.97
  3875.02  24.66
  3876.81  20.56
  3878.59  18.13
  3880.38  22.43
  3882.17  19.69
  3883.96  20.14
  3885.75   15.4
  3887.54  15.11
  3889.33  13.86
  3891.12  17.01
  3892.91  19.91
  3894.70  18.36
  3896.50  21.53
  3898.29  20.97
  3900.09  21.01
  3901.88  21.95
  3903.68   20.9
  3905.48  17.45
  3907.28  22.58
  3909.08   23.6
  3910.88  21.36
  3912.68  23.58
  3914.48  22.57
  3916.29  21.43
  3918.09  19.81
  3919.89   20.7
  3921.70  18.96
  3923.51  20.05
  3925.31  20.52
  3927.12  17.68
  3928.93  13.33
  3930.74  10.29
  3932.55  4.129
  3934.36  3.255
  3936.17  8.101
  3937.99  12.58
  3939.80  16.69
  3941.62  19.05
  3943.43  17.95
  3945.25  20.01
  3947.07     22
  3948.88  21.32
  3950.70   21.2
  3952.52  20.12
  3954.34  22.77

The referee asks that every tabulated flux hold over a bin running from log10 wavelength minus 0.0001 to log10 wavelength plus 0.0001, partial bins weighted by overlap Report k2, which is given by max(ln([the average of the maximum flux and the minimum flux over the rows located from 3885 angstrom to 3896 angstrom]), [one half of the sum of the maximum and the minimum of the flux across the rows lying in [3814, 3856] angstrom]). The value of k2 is 18.4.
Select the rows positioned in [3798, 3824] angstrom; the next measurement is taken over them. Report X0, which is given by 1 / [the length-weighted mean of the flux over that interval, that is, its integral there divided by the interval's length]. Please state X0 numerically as 0.049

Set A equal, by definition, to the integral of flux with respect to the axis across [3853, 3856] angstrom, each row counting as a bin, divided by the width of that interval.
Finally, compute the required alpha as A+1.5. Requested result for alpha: 24.9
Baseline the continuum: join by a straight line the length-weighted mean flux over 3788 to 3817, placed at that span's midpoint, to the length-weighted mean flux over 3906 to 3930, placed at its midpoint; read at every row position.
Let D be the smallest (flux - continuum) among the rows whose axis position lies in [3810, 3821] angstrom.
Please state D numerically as -1.5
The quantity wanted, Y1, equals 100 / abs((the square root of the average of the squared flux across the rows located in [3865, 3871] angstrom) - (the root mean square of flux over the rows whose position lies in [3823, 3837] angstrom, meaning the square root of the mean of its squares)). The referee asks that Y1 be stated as 13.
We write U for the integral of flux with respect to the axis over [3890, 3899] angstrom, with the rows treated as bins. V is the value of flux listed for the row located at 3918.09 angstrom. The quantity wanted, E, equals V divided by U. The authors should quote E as 0.113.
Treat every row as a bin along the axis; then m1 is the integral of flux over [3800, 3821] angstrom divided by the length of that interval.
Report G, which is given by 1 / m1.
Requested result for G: 0.0473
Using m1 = 21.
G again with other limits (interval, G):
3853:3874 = 0.0471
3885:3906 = 0.0536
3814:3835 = 0.0576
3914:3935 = 0.0622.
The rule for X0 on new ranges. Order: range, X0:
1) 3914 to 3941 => 0.066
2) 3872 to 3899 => 0.053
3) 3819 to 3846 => 0.060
